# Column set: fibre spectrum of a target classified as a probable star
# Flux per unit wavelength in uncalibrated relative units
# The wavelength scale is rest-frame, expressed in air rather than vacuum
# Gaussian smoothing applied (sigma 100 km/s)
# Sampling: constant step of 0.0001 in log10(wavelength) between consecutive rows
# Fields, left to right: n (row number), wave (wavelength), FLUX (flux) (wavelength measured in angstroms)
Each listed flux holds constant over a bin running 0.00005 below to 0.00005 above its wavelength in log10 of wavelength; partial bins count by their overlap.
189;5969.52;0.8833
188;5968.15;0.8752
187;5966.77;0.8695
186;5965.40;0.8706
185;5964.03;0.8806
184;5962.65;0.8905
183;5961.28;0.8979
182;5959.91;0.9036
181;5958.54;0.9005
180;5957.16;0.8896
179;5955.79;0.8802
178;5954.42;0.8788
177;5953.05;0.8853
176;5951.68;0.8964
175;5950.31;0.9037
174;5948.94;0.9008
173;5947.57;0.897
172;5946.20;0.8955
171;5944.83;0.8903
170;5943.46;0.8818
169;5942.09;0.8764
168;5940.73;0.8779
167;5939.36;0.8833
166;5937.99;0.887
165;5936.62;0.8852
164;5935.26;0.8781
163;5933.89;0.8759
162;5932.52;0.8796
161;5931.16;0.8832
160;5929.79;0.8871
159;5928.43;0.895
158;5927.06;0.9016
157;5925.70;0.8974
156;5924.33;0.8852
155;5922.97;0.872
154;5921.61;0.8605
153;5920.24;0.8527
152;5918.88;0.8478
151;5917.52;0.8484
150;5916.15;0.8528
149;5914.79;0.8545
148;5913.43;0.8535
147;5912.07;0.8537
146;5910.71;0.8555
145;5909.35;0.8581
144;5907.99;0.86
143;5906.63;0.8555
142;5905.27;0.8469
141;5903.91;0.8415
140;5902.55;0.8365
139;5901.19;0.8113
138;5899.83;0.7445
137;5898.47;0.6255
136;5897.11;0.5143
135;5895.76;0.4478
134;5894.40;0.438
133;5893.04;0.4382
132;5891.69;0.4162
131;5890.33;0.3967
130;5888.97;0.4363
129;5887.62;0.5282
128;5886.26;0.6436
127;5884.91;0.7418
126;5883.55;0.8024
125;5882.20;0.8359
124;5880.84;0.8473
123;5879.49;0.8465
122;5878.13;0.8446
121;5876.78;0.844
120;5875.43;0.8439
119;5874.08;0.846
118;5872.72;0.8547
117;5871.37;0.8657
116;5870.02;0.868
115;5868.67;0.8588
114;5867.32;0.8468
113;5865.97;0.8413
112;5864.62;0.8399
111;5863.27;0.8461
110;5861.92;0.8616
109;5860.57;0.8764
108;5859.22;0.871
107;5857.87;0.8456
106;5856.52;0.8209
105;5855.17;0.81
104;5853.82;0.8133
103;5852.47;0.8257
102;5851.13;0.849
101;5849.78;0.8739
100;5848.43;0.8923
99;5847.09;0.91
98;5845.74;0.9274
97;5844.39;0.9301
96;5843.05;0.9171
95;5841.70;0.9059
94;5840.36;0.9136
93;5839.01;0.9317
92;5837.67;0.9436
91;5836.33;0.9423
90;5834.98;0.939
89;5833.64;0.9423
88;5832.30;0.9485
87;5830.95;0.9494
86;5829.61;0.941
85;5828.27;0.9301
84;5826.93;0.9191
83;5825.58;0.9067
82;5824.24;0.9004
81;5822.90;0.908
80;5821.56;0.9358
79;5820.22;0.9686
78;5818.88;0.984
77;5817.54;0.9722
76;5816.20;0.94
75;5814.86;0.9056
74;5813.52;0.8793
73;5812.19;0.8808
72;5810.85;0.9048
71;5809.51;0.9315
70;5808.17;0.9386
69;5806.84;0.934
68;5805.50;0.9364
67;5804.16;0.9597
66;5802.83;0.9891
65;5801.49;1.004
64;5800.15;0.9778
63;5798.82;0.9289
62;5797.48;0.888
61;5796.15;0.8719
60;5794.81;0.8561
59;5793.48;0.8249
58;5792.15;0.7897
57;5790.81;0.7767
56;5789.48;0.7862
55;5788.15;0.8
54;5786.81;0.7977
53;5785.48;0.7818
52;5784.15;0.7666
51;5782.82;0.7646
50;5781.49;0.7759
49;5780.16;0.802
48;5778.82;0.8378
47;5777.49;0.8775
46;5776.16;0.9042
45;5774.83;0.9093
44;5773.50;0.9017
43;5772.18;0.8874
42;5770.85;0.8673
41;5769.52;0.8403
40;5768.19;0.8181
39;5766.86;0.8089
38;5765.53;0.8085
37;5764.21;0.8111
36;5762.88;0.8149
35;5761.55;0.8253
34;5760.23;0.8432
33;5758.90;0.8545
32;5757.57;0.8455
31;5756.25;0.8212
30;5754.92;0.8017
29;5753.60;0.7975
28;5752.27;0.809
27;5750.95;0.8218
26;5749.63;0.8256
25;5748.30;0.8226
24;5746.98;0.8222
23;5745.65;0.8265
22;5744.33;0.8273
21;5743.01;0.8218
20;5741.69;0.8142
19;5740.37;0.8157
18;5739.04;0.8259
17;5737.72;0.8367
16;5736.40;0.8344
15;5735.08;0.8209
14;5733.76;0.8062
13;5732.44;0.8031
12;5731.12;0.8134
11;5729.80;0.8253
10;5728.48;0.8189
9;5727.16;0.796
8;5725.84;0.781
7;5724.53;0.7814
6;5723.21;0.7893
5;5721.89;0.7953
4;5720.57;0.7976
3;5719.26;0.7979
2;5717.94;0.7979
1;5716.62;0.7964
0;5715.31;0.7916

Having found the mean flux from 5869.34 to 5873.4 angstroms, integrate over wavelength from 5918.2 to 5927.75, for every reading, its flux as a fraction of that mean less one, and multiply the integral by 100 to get 12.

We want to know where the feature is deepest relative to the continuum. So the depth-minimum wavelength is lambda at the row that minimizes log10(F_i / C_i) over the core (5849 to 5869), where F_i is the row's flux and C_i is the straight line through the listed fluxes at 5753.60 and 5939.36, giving 5855.17 angstroms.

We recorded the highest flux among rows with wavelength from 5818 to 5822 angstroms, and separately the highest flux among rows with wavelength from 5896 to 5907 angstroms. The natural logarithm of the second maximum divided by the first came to -0.14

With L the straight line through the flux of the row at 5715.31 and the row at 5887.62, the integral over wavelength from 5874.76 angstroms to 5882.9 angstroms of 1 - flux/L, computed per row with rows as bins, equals -4.5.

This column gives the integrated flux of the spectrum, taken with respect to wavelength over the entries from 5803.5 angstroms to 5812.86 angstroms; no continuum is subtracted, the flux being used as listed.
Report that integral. 8.7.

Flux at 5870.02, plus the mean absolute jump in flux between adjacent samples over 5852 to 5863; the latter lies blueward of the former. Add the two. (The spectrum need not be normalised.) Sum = 0.88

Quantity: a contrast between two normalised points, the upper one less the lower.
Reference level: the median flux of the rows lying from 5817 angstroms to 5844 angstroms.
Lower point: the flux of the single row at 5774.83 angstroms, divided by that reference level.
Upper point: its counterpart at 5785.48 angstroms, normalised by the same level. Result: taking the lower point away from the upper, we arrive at -0.14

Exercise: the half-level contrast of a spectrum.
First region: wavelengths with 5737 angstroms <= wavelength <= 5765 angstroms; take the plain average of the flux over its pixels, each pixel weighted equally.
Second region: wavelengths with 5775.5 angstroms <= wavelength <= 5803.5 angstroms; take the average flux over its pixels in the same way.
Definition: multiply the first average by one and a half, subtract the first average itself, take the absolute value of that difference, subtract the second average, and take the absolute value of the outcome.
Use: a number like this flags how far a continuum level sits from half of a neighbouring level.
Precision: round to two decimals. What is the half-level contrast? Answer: 0.44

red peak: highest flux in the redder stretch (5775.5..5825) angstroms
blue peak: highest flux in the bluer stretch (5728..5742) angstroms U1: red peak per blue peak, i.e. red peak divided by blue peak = 1.20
